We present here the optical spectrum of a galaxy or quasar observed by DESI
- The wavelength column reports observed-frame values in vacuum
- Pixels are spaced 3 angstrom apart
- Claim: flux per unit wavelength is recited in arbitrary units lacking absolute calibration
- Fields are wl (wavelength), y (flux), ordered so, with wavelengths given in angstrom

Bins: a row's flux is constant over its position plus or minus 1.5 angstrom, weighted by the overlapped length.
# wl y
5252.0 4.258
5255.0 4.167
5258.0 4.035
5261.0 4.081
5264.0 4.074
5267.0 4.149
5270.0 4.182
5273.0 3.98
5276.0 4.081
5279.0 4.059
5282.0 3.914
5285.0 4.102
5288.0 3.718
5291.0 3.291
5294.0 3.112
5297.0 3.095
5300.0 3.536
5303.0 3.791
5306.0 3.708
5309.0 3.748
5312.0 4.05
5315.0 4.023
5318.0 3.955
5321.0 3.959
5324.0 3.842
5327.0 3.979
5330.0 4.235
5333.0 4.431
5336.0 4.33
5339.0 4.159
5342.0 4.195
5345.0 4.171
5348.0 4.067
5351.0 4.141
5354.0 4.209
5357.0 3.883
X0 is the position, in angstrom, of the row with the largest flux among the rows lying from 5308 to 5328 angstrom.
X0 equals 5312.0 angstrom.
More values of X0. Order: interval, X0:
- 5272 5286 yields 5285.0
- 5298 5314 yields 5312.0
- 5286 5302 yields 5288.0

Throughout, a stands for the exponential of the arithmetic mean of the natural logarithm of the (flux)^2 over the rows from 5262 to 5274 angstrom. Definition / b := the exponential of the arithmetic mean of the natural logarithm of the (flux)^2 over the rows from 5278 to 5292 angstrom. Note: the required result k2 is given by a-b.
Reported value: 2.3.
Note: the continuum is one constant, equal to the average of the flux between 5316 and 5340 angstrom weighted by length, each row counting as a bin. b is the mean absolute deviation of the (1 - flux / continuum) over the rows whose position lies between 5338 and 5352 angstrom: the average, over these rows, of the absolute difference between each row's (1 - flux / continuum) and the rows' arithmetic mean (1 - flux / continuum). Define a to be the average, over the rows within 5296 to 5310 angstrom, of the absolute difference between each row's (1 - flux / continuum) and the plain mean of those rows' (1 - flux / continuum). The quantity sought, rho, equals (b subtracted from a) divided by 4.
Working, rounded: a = 0.05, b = 0.008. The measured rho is 0.011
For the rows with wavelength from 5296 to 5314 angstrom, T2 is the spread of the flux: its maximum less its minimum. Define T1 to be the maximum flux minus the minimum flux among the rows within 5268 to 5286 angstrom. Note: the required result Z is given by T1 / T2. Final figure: 0.3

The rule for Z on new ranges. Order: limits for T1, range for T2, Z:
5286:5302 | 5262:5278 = 3.1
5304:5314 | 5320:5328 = 2.5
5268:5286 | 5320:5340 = 0.5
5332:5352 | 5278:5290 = 0.9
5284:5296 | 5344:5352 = 9.5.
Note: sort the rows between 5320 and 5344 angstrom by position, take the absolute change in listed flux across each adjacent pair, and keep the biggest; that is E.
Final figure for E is 0.26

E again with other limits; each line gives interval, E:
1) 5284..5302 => 0.44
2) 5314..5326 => 0.12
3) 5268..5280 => 0.20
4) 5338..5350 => 0.10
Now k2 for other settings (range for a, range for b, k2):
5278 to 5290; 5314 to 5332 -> -0.4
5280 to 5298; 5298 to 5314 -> -1.8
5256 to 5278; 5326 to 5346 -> -1.1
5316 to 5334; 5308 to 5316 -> 1.0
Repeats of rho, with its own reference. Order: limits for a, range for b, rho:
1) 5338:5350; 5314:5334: -0.007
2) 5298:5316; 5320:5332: 0.002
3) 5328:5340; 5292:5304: -0.011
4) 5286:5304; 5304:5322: 0.008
